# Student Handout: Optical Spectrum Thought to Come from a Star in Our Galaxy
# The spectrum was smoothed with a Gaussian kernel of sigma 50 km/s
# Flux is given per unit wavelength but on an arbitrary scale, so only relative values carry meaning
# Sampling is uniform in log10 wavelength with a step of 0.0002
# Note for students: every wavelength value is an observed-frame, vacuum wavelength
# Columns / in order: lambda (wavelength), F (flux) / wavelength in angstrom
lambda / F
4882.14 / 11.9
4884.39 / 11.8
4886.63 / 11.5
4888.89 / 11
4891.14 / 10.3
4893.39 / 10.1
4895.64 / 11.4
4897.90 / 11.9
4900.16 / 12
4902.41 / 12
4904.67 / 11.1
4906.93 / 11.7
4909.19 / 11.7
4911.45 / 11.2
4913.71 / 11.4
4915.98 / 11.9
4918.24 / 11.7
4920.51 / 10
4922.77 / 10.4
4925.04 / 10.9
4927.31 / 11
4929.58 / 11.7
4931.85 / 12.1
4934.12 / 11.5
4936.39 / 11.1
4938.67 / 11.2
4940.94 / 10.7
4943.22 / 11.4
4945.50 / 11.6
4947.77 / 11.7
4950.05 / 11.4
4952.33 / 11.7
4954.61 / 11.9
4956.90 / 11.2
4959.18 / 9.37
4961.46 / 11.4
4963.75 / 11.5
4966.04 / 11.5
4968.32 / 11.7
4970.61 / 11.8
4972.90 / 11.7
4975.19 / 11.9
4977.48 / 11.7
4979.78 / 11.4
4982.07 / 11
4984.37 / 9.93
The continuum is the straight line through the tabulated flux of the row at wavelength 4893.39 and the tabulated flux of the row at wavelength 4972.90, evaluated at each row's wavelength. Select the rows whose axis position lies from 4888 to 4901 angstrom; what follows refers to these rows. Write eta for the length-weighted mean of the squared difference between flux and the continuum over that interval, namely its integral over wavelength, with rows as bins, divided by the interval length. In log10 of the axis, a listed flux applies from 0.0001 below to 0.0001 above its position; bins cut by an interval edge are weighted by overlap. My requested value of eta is 1.4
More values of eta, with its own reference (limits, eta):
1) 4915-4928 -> 0.6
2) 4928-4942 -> 0.5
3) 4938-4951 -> 0.1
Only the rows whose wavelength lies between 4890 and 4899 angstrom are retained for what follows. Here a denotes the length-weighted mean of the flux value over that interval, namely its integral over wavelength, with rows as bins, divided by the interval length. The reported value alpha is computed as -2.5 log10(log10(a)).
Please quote -0.041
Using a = 10.9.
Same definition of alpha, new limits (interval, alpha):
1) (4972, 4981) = -0.070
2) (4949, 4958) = -0.066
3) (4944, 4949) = -0.069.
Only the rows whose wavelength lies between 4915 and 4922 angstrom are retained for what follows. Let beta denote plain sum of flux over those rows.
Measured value 33.6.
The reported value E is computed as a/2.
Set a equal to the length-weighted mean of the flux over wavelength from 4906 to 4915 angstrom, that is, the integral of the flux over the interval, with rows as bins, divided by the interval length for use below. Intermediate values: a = 11.5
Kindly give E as 5.75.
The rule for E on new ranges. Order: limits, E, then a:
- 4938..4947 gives 5.63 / 11.3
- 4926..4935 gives 5.78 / 11.6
